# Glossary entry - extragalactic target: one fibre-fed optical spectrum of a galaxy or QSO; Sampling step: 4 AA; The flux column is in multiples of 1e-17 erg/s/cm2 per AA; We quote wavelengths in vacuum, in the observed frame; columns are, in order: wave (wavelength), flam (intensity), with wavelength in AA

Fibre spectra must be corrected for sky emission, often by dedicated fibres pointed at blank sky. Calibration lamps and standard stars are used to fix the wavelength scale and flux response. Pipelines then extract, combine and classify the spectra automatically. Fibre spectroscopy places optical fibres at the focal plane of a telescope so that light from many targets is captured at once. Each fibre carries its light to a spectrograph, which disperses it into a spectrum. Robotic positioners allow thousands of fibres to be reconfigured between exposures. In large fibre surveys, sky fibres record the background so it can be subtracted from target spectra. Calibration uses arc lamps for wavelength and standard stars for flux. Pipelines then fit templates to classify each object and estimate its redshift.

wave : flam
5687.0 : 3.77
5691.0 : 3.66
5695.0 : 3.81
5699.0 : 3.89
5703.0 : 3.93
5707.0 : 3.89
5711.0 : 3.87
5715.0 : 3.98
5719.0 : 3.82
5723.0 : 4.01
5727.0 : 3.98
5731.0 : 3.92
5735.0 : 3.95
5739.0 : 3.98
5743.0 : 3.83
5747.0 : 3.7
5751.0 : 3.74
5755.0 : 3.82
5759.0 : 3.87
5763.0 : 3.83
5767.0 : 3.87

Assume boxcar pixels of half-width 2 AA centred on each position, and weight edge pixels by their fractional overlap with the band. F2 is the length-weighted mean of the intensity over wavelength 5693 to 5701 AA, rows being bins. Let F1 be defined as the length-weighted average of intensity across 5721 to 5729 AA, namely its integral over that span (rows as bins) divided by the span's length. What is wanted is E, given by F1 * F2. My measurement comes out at 15.4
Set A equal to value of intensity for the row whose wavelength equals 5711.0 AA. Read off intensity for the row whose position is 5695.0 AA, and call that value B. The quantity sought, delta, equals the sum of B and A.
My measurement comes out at 7.68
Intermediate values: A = 3.87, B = 3.81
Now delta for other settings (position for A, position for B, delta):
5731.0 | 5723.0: 7.93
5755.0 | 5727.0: 7.80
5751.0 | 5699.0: 7.63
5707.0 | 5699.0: 7.78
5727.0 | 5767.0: 7.85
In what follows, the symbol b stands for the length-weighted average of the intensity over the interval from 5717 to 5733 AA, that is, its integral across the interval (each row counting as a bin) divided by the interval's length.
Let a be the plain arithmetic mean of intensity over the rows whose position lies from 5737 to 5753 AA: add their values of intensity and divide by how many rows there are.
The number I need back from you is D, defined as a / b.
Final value 0.97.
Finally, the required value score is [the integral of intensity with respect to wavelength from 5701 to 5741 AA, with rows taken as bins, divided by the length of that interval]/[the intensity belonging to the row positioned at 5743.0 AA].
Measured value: 1.03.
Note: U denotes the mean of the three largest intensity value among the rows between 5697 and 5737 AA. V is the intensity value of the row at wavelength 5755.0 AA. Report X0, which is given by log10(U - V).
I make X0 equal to -0.77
